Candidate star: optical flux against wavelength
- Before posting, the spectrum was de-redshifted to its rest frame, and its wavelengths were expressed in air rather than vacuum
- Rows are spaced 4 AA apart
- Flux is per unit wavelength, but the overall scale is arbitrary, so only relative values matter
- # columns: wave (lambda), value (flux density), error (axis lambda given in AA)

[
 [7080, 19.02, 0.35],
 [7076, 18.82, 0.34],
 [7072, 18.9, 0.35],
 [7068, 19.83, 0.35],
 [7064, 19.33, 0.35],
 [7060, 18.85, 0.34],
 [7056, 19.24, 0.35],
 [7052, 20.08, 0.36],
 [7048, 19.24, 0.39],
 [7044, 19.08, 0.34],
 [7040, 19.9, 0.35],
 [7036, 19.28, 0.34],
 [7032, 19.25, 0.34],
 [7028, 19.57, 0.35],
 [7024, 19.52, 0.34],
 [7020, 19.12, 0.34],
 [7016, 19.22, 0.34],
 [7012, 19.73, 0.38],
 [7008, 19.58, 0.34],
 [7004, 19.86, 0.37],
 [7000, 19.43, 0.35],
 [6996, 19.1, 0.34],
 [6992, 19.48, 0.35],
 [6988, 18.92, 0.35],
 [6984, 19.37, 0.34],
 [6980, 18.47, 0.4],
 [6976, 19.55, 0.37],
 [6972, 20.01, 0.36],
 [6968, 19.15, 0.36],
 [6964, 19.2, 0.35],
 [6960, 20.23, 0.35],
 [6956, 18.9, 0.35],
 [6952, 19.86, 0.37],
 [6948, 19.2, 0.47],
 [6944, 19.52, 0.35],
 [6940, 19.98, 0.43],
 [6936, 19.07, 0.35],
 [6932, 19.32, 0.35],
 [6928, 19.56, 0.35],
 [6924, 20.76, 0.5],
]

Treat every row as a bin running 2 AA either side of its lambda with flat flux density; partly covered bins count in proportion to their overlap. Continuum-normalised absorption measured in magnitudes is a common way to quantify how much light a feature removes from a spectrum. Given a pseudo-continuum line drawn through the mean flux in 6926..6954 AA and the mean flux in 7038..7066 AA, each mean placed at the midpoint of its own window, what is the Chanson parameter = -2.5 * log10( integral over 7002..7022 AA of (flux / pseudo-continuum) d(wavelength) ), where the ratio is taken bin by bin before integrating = -3.26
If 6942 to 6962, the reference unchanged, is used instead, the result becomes -3.26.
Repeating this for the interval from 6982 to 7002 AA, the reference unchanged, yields -3.24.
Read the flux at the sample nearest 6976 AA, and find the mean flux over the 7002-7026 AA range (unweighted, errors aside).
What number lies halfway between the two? 19.53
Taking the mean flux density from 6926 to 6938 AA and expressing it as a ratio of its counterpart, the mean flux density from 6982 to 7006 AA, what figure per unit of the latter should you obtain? 1.00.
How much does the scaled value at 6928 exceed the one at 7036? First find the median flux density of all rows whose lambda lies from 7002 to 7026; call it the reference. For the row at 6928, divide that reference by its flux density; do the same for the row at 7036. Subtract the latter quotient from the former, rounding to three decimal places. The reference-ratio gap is -0.015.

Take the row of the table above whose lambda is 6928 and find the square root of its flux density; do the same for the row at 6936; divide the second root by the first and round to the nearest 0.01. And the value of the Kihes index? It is 0.99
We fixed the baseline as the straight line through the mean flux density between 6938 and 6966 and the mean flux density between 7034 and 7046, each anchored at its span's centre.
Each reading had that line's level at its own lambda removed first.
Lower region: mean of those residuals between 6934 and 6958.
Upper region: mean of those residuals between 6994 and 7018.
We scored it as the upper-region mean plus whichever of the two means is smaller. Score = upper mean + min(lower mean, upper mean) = -0.13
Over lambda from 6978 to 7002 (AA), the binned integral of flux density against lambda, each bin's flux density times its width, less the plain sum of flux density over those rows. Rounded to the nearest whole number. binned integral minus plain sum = 344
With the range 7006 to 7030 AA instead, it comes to 350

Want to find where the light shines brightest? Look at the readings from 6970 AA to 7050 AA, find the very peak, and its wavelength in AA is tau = 6972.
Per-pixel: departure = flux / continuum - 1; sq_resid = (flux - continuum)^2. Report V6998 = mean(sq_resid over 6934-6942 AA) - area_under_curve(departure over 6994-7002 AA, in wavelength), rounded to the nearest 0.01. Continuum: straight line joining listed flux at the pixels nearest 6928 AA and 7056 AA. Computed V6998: 0.26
